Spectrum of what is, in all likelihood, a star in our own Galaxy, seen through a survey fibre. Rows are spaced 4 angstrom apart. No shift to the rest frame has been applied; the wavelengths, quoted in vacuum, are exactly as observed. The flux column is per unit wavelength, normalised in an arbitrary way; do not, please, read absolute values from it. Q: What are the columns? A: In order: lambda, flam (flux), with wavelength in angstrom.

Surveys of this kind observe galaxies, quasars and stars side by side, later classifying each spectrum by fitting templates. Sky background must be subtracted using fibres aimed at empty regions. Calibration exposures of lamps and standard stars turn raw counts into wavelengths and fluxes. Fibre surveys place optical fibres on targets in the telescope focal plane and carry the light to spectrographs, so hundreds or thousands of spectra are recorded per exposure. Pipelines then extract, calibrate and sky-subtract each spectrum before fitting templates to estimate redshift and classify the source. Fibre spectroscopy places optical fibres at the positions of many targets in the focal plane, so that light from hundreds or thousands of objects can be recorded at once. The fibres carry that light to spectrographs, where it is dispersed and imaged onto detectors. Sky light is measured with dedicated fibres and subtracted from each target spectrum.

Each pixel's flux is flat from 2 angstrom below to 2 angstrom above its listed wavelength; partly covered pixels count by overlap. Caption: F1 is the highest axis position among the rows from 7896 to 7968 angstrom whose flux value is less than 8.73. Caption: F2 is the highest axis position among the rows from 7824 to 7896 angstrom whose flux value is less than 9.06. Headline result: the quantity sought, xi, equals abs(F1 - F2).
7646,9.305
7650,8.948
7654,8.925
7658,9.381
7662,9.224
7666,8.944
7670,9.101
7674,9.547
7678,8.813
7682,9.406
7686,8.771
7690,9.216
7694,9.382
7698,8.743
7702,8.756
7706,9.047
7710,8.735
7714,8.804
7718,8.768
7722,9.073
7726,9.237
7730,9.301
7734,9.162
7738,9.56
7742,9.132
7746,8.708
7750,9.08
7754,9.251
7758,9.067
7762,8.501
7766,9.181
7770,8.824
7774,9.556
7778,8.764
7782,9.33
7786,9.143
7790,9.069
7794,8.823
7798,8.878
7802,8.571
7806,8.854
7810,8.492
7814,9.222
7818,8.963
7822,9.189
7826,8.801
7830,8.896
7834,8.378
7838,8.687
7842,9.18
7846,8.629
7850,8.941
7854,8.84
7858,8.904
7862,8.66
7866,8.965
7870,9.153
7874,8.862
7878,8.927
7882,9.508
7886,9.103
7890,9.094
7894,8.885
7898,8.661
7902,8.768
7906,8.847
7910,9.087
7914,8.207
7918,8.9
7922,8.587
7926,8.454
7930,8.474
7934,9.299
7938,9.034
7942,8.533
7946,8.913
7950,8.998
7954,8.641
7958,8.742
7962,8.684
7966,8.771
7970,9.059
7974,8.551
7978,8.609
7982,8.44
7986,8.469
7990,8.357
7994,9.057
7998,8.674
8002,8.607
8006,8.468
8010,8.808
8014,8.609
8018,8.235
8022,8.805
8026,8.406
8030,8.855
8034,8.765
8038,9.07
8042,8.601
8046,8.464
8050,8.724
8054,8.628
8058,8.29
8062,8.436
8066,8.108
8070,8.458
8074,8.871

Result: 68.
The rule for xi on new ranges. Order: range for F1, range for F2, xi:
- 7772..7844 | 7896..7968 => 128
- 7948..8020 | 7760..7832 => 188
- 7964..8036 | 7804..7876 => 152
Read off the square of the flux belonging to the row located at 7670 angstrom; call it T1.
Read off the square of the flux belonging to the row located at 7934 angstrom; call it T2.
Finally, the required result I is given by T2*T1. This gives 7162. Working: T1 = 82.8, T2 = 86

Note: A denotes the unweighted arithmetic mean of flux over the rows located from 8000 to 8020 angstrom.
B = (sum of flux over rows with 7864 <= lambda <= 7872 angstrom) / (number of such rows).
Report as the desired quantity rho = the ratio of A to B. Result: 0.94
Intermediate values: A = 8.5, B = 9.06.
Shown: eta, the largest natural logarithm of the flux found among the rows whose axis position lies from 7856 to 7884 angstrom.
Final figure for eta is 2.25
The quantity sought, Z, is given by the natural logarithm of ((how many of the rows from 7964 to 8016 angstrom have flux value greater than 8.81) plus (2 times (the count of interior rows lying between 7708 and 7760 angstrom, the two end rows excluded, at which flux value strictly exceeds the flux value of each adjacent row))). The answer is 2.30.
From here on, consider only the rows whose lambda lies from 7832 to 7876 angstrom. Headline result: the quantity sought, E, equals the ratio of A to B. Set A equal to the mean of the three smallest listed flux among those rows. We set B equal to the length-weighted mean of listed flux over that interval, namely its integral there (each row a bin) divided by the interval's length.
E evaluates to 0.968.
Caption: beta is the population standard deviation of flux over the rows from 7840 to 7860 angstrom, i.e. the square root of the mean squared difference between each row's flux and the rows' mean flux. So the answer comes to 0.18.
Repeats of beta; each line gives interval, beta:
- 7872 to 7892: 0.22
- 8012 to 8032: 0.24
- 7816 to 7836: 0.27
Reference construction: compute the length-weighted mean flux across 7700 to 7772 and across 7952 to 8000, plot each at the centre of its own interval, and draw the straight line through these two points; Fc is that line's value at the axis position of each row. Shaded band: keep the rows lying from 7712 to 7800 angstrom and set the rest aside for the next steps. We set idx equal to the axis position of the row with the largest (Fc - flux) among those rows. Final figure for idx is 7762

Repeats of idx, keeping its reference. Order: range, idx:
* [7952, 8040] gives 8018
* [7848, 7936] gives 7914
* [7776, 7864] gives 7834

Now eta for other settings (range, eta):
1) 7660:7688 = 2.26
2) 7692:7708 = 2.24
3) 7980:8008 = 2.20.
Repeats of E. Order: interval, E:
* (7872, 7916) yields 0.960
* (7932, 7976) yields 0.970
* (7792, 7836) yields 0.961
